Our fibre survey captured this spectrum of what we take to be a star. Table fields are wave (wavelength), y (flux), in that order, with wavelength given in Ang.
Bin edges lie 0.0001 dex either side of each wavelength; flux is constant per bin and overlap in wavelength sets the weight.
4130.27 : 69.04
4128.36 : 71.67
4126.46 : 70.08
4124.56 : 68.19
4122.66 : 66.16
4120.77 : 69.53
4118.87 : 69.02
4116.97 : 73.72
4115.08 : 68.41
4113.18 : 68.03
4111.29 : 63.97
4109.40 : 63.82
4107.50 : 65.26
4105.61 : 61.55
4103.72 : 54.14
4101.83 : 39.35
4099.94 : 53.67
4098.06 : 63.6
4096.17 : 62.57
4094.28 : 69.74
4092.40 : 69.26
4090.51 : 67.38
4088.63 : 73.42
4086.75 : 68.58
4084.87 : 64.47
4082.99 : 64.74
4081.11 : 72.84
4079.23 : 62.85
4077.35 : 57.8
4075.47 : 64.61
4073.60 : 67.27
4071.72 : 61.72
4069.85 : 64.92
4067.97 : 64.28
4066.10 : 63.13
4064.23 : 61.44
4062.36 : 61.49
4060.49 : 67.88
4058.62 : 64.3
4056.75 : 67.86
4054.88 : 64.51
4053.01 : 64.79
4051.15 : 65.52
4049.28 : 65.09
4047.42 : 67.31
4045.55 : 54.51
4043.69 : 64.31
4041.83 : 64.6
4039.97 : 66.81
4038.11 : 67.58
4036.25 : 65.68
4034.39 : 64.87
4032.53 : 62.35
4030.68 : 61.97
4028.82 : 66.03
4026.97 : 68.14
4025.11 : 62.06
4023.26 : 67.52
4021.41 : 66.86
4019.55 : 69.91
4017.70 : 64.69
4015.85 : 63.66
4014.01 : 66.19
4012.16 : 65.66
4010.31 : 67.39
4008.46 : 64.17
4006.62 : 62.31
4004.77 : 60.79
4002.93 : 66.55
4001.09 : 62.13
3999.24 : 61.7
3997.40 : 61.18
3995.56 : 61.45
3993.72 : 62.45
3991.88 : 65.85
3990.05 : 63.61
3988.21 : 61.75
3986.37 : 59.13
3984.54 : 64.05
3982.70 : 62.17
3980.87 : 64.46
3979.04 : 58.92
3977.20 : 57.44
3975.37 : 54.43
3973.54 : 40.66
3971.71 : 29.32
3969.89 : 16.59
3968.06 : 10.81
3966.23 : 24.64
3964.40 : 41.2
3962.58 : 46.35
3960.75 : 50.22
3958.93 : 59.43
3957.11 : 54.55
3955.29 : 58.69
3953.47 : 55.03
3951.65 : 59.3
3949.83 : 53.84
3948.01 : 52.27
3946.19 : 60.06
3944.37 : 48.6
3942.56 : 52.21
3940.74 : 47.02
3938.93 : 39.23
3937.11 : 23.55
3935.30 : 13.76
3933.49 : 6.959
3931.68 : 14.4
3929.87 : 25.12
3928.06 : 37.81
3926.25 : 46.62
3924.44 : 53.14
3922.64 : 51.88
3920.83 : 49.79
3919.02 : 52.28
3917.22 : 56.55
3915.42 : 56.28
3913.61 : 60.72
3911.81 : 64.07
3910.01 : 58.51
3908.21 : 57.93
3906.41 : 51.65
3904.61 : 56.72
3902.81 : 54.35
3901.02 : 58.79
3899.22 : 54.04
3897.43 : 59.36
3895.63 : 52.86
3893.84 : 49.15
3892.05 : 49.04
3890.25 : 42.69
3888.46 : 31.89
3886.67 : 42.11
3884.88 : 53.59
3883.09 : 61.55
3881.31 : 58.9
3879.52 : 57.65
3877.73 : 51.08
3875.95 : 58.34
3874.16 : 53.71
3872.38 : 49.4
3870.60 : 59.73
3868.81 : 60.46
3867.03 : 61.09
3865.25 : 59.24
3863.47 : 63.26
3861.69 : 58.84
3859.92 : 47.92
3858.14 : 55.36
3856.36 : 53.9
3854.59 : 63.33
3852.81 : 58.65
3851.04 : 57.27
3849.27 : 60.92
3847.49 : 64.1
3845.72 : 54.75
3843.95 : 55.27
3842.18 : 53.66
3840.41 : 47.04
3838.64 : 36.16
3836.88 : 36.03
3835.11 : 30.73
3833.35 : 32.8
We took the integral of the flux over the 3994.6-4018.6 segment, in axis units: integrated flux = 1528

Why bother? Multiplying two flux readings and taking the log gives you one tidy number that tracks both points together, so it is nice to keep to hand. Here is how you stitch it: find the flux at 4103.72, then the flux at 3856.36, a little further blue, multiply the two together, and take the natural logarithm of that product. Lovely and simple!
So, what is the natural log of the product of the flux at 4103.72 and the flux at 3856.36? 7.98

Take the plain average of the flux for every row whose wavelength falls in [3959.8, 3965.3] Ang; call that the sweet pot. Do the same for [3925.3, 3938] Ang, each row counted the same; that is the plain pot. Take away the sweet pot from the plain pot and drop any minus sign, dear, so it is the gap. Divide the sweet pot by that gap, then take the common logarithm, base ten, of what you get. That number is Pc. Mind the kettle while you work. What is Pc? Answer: 0.32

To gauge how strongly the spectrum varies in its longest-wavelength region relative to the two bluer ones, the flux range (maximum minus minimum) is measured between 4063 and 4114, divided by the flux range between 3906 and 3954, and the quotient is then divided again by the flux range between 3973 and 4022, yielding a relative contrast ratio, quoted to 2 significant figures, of 0.020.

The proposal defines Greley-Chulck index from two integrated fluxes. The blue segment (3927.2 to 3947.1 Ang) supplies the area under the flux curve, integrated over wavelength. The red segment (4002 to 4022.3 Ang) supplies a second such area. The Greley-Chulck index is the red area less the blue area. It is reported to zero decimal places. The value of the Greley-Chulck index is 658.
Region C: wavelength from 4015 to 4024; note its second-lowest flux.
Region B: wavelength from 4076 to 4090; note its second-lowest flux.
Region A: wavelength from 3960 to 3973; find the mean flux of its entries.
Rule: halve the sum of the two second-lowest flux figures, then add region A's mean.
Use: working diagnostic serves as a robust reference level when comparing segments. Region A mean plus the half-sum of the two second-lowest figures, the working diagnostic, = 95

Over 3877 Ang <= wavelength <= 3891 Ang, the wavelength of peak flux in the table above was 3883.09 Ang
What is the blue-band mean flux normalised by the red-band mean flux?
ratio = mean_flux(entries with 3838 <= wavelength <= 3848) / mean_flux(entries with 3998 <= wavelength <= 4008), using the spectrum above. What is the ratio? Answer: 0.83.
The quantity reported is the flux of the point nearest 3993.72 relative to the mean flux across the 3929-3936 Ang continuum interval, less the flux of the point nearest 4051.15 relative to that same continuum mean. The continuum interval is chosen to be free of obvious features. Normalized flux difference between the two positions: -0.20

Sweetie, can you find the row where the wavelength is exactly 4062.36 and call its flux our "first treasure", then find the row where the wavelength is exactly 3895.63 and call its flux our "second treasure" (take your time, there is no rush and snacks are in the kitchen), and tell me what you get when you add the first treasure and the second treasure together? 114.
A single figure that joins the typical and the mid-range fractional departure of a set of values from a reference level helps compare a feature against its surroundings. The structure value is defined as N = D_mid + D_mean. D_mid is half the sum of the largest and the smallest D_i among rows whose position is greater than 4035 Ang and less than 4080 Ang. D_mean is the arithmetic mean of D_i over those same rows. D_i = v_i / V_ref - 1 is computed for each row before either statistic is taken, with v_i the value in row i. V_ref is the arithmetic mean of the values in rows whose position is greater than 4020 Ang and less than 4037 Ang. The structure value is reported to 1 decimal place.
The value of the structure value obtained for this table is -0.1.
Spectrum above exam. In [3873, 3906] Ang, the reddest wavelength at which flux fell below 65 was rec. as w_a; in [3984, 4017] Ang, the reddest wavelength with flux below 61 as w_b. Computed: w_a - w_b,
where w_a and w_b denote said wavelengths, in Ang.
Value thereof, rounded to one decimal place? -100.2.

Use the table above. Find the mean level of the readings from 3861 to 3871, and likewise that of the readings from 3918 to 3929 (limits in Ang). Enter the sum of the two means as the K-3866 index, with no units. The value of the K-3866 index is 109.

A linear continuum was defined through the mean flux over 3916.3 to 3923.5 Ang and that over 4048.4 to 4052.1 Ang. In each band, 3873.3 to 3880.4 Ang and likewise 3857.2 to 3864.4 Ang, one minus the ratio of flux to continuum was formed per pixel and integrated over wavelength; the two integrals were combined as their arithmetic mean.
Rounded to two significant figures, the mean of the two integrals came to -1.2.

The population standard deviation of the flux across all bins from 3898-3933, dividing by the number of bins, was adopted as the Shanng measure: 12.0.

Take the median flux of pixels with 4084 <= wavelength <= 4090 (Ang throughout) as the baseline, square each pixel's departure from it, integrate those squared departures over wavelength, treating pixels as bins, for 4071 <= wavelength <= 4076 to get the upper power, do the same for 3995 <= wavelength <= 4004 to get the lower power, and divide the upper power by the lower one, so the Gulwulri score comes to 0.3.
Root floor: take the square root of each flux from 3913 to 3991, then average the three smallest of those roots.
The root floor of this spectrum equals 3.2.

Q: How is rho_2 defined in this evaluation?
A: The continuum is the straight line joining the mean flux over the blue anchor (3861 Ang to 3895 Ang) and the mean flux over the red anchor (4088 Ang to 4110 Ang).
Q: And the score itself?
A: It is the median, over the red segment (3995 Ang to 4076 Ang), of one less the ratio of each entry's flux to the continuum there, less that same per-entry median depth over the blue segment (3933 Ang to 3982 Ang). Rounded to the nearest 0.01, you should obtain -0.20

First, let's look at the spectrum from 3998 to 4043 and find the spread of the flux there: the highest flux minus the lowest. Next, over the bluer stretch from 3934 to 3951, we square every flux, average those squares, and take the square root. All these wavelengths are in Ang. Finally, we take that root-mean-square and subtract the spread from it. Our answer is 37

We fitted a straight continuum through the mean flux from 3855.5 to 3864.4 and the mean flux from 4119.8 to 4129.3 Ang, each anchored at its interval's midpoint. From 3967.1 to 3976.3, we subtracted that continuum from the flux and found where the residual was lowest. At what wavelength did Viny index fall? 3968.06 Ang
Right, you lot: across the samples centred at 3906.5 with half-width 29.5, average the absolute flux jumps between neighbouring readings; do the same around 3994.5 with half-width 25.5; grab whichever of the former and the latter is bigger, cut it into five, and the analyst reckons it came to 1.1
